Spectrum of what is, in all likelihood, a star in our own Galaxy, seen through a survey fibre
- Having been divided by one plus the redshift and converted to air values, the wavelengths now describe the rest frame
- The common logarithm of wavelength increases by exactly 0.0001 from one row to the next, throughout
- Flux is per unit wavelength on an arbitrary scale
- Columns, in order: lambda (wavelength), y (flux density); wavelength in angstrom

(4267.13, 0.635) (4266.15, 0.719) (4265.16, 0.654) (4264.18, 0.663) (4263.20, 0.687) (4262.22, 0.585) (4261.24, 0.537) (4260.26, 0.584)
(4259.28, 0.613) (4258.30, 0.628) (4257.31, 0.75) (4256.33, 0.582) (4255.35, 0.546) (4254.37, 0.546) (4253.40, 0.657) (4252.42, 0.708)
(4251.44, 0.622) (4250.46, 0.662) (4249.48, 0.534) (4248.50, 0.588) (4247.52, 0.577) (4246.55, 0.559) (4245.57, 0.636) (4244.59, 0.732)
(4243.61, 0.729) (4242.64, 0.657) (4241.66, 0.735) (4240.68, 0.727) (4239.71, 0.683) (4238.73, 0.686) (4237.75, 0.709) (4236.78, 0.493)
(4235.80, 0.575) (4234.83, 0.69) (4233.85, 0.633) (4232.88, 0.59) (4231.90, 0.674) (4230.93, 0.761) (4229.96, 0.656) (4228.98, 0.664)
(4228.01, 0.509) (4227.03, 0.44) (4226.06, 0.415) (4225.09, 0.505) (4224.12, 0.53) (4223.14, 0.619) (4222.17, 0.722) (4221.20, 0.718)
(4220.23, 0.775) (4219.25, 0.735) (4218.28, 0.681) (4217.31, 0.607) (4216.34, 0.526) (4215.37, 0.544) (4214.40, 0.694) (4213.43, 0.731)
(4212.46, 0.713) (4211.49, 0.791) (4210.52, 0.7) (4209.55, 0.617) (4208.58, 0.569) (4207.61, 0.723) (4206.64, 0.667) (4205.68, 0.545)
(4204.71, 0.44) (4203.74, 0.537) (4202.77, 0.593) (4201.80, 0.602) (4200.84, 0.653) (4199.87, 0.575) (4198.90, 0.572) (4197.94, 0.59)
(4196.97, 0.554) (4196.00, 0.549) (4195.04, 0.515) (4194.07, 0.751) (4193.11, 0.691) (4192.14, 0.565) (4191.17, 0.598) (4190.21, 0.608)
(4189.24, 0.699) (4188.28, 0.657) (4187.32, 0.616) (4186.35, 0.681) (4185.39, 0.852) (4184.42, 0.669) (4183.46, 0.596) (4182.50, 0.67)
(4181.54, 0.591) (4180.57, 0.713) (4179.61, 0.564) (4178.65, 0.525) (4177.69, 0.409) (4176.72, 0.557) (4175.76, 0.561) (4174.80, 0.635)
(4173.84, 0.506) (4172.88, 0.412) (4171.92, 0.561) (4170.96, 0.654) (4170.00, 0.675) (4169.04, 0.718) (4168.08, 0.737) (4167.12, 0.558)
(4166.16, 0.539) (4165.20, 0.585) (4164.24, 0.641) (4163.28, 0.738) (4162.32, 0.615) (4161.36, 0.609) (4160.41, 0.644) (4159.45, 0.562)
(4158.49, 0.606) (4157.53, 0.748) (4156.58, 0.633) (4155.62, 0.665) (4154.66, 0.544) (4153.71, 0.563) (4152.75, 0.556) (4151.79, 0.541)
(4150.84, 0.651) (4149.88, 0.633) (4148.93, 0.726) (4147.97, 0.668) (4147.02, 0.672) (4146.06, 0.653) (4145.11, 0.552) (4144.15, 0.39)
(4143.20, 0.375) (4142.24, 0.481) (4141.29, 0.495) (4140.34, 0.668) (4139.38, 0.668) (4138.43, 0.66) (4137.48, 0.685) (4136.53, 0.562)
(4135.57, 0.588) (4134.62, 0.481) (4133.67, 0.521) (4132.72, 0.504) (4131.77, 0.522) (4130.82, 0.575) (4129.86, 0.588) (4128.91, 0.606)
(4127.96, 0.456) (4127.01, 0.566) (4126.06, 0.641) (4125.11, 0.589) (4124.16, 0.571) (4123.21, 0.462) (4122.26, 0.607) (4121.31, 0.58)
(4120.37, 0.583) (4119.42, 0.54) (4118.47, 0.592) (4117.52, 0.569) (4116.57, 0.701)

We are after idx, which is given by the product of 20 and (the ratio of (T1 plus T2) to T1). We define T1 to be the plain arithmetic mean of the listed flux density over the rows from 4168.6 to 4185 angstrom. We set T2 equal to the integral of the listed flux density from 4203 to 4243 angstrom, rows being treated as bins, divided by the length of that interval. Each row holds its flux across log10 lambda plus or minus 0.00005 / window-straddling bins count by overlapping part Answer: 41.5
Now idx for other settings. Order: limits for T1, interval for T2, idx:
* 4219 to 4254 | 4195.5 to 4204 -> 38.3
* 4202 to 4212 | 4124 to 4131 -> 38.6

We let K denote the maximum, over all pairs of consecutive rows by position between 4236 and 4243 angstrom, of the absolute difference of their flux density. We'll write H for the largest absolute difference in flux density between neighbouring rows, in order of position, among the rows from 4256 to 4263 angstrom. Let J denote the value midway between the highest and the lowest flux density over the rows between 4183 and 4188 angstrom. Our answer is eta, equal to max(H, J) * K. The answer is 0.156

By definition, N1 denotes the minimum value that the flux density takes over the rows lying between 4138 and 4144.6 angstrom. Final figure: 0.375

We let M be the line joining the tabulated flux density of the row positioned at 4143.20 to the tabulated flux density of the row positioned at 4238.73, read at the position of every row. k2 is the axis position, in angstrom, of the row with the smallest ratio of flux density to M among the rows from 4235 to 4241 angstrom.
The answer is 4236.78 angstrom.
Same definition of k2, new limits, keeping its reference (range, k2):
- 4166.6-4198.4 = 4177.69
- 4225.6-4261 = 4226.06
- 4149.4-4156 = 4154.66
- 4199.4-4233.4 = 4226.06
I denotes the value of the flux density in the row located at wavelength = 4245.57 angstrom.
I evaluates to 0.636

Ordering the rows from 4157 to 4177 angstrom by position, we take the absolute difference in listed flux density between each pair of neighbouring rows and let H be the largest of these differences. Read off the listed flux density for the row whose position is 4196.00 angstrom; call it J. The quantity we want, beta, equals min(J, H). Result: 0.179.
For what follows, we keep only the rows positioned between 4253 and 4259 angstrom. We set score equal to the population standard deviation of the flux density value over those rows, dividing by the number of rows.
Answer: 0.07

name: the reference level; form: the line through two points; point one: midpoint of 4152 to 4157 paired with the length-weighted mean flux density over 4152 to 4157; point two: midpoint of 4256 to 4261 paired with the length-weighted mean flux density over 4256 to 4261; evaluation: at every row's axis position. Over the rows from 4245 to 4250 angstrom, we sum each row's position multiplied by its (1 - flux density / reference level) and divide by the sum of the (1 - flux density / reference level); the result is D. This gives 4248.3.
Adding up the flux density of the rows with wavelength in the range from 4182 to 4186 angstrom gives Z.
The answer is 2.79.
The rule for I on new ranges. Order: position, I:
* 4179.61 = 0.564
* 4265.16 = 0.654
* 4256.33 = 0.582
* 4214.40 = 0.694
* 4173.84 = 0.506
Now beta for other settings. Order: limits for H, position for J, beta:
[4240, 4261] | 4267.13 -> 0.168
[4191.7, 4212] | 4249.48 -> 0.236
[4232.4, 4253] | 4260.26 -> 0.216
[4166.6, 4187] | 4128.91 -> 0.183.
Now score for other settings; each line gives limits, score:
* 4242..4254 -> 0.06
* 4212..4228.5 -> 0.11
